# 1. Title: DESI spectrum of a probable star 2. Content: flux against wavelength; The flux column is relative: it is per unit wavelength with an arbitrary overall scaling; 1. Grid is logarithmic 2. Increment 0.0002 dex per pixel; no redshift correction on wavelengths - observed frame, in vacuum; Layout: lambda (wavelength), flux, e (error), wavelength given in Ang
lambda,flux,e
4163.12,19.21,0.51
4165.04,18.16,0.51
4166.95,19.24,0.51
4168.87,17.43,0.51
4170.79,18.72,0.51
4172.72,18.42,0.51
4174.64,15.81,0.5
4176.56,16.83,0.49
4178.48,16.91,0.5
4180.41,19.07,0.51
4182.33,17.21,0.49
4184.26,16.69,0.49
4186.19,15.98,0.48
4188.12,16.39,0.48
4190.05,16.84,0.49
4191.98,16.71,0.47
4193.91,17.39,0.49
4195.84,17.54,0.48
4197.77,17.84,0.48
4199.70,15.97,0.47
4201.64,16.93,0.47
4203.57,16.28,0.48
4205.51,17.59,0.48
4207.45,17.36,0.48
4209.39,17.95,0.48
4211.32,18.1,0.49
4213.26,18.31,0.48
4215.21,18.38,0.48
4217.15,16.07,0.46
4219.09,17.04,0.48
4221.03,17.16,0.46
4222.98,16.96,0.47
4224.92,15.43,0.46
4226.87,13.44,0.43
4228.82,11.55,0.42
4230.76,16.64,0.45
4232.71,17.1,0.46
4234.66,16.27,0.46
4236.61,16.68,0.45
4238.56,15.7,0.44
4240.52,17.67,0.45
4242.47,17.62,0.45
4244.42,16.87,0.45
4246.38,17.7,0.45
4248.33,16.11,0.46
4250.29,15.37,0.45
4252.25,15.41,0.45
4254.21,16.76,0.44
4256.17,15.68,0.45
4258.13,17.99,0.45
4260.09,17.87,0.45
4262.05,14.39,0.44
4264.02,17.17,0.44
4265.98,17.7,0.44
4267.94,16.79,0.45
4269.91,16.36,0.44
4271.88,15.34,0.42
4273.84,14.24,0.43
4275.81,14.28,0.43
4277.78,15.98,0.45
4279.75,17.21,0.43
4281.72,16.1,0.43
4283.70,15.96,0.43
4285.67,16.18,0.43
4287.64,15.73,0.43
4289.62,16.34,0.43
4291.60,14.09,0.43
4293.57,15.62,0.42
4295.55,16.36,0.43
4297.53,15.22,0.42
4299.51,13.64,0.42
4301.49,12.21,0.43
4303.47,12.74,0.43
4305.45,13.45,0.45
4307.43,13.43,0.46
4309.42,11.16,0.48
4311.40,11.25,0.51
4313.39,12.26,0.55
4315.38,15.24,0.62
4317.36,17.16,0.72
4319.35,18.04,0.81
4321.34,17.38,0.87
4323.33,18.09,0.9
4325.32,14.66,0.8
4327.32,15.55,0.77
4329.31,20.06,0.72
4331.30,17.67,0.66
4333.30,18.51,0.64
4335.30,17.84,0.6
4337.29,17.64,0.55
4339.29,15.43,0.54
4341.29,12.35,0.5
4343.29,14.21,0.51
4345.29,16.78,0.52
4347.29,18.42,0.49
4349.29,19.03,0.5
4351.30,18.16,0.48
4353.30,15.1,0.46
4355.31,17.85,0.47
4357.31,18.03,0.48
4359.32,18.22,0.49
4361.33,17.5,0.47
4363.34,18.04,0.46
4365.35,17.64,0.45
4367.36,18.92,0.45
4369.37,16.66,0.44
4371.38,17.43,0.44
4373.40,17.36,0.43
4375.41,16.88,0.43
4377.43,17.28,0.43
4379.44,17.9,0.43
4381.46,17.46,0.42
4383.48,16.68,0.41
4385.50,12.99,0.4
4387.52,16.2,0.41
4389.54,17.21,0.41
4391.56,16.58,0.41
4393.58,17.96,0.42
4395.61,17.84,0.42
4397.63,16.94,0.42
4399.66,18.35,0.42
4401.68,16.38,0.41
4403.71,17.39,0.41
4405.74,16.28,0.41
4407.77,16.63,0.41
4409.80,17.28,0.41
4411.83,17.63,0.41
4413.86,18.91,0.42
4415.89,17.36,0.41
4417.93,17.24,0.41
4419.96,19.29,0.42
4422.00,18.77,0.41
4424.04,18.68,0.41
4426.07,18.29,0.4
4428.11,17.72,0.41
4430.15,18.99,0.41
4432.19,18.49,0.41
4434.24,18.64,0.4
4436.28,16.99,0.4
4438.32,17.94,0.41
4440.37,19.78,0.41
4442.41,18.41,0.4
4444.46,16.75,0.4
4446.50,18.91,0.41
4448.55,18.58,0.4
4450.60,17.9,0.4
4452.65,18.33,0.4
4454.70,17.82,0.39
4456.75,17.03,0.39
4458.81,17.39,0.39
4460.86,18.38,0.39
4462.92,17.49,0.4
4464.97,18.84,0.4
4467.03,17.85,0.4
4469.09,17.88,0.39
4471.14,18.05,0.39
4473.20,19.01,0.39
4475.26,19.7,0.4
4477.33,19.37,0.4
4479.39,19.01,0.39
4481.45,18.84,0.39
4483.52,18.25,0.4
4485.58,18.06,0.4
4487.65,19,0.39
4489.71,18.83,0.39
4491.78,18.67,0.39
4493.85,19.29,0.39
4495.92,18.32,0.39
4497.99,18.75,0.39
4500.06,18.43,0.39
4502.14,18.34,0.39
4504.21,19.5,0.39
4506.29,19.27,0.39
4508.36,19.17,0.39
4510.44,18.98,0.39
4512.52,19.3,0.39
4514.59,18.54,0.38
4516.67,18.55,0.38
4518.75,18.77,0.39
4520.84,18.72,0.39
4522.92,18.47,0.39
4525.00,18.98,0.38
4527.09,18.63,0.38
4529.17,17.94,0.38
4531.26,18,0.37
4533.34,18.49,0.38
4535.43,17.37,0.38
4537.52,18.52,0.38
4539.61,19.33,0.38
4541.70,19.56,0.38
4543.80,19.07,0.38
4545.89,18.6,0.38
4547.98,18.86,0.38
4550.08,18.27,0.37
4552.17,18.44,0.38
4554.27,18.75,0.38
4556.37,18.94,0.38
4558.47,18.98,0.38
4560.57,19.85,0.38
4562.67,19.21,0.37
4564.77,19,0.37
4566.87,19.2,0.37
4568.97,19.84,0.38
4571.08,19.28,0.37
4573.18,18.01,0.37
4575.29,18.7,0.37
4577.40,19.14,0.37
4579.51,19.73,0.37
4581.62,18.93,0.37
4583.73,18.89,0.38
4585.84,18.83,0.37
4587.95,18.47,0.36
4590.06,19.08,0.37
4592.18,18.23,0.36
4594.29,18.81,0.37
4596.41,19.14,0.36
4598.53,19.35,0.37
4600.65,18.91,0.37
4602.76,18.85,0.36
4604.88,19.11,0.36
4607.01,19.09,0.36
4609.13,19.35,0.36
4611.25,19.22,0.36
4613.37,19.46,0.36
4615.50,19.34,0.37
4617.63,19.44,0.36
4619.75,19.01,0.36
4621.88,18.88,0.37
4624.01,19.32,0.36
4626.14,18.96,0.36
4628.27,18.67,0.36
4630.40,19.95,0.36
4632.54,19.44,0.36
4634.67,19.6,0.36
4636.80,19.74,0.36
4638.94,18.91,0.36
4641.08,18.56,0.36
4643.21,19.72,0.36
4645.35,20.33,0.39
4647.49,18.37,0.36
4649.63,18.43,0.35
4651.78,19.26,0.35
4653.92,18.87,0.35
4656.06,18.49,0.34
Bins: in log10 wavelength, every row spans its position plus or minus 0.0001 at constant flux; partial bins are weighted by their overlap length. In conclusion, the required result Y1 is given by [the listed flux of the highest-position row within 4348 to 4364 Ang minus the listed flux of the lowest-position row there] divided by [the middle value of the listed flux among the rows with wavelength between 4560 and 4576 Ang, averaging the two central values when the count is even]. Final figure -0.05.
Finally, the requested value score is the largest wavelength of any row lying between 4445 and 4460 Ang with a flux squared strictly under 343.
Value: 4458.81 Ang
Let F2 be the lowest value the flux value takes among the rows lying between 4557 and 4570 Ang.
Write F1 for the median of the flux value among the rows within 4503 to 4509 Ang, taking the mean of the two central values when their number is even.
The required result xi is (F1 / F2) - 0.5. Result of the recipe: 0.52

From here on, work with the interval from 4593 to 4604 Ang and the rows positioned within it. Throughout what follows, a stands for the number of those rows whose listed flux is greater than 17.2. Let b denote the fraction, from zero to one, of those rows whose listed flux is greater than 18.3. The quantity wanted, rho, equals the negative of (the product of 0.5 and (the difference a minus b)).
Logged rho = -2.0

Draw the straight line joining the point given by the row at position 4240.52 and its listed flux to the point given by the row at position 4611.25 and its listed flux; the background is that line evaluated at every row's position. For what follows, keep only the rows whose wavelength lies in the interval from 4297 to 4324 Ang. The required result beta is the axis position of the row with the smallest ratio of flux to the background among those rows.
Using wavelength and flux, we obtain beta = 4309.42 Ang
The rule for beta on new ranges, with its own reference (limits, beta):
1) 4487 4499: 4495.92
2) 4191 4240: 4228.82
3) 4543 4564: 4550.08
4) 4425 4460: 4444.46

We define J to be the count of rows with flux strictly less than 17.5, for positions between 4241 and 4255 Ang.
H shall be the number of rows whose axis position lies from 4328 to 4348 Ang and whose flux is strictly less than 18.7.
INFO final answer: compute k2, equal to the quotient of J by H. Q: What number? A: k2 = 0.6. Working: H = 9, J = 5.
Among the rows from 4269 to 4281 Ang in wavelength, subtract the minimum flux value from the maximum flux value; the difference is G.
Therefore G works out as 3.0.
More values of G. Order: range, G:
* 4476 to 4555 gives 2.2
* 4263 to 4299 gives 3.6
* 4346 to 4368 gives 3.9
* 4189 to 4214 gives 2.3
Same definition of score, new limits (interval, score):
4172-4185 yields 4184.26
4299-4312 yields 4311.40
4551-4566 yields 4552.17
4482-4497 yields 4495.92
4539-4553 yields 4552.17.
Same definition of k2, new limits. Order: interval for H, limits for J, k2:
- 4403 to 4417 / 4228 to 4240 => 1.0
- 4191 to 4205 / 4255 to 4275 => 1.0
